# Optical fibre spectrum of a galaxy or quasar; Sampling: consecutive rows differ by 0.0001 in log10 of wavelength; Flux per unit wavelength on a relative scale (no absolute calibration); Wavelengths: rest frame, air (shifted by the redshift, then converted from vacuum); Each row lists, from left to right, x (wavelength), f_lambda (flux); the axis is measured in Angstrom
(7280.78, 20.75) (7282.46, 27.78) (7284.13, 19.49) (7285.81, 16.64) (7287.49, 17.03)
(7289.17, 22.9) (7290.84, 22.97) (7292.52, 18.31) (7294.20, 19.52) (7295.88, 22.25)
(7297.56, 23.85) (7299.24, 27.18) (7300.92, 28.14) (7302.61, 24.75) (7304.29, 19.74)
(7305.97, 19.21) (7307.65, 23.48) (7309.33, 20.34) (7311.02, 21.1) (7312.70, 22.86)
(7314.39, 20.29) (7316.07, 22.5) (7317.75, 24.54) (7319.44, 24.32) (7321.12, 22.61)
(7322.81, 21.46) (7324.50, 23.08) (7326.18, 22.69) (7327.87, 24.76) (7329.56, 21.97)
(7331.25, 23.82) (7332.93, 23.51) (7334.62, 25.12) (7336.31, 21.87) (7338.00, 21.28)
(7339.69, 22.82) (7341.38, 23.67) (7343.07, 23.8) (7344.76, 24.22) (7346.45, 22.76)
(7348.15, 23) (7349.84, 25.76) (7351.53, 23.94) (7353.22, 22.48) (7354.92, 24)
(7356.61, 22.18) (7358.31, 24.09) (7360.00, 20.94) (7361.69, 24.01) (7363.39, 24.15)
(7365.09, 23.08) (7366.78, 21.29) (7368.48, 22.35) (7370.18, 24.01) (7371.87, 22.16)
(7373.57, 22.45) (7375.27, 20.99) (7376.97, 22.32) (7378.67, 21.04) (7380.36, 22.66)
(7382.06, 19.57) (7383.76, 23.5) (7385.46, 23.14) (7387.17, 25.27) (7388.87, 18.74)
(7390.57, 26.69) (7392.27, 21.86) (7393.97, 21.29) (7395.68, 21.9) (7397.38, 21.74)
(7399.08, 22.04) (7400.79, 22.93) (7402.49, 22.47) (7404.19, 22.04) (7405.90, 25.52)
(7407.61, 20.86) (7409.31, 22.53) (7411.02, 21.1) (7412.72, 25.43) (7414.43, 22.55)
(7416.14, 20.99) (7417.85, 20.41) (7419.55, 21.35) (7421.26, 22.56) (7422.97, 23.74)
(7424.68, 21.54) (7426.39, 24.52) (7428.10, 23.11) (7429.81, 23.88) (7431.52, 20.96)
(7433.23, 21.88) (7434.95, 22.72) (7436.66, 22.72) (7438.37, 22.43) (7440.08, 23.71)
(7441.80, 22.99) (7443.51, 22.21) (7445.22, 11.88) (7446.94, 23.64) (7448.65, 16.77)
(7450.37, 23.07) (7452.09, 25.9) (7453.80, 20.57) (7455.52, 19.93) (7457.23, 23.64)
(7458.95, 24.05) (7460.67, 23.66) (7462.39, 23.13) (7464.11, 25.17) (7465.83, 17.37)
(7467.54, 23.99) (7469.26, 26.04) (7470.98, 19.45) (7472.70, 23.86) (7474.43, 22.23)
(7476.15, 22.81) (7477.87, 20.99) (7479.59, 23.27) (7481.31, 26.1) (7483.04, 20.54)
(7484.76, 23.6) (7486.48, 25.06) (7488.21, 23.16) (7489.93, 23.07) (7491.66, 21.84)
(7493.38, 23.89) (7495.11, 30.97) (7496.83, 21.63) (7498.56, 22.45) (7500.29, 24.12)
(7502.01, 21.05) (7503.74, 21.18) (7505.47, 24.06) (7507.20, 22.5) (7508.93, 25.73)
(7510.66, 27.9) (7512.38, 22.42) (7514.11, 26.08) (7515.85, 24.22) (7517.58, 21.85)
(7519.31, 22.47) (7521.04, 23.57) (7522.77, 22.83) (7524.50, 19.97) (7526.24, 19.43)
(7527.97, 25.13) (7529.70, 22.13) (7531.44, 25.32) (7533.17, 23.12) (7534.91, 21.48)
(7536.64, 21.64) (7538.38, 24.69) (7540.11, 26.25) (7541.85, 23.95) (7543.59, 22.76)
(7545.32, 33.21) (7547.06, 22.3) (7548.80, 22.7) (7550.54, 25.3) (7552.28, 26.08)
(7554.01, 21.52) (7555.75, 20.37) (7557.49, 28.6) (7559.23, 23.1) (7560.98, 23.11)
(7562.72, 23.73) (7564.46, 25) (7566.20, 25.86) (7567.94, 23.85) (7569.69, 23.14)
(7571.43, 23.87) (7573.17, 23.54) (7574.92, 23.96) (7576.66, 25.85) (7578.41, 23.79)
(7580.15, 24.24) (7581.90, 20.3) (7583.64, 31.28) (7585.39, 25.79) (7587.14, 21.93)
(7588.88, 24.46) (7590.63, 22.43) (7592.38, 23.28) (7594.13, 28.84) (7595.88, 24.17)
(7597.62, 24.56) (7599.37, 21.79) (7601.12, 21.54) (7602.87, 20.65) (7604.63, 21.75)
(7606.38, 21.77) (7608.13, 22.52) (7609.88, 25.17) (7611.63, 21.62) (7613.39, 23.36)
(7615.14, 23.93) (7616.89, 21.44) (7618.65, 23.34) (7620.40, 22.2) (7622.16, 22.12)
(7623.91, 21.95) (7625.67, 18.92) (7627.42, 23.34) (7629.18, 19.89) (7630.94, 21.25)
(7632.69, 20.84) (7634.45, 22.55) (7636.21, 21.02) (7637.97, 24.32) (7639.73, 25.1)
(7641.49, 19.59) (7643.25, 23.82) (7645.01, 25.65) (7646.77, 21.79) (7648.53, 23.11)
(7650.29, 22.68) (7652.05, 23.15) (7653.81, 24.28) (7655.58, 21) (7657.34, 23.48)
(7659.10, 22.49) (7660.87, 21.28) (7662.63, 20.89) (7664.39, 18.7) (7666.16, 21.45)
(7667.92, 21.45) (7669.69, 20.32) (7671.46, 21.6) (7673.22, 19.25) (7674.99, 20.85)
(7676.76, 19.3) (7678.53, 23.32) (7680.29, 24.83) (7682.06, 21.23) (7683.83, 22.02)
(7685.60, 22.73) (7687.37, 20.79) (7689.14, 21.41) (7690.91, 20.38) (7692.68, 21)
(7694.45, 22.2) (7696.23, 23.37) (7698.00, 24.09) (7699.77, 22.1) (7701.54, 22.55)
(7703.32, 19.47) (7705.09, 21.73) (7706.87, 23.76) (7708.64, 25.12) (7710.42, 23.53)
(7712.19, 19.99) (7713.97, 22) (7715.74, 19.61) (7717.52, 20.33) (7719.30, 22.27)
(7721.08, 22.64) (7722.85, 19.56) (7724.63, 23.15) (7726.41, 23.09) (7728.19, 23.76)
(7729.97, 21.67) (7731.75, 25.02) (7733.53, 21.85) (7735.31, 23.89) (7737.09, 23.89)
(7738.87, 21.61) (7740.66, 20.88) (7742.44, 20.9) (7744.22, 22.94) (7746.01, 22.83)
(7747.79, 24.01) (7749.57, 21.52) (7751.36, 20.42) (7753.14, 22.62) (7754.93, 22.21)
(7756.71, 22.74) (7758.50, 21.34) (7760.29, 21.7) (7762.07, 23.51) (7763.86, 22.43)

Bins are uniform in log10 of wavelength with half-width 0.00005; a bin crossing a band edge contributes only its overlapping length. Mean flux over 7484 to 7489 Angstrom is 23.9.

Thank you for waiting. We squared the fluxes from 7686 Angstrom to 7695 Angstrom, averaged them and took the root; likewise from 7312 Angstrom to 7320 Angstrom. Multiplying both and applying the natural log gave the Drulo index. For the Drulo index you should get 6.19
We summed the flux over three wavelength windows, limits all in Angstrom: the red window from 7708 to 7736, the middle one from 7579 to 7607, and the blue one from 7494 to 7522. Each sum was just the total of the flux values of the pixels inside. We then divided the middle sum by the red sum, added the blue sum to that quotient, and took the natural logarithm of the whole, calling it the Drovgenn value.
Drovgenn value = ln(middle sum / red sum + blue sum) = 5.95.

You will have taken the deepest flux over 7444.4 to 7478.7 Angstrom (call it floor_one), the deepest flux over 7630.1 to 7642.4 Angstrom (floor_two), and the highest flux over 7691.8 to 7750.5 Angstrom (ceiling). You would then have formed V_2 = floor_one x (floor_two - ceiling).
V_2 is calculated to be -66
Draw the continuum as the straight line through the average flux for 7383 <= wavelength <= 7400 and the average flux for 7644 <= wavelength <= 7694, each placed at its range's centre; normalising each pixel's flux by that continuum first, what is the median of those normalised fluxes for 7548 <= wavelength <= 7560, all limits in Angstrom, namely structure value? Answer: 1.04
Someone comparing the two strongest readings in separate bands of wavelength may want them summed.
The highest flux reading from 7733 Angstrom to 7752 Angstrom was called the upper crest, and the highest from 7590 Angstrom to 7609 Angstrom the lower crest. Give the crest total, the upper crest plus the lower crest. 53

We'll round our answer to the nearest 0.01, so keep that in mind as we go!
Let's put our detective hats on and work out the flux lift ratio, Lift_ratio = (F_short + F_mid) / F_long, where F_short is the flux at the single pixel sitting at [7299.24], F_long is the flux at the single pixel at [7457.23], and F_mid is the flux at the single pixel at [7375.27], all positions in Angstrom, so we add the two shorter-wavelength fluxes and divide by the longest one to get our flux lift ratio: 2.04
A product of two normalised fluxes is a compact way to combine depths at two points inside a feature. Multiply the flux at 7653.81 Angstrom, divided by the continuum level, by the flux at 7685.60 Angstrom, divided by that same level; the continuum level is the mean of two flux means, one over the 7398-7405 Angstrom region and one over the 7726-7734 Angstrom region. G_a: 1.07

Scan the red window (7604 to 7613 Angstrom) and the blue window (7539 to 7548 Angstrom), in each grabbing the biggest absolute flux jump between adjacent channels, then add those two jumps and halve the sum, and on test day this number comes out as 7.23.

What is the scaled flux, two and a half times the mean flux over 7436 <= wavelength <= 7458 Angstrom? 53.7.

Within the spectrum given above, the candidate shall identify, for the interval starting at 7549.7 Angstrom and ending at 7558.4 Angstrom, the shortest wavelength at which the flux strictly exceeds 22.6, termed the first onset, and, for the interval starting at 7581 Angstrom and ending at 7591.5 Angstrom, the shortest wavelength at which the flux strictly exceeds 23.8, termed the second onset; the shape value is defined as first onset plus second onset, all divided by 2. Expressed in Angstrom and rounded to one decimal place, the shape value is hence 7567.1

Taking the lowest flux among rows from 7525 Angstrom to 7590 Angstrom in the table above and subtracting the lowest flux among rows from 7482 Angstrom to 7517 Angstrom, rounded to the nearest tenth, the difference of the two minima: -1.1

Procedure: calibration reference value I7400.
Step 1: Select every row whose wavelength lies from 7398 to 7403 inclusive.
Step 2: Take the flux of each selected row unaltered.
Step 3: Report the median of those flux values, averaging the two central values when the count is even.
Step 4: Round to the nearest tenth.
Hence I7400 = 22.5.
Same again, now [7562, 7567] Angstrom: 25.0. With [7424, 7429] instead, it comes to 23.1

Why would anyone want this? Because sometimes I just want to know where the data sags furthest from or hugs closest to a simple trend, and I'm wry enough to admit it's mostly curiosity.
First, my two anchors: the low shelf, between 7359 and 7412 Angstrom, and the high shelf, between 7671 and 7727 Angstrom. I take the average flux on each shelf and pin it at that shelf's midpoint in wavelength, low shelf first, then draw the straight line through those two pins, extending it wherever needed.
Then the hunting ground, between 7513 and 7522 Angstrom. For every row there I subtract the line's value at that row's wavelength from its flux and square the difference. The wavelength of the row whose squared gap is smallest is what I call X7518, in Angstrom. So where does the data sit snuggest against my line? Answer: 7519.31 Angstrom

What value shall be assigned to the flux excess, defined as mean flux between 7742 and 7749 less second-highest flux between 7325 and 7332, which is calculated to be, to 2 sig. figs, -1.1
